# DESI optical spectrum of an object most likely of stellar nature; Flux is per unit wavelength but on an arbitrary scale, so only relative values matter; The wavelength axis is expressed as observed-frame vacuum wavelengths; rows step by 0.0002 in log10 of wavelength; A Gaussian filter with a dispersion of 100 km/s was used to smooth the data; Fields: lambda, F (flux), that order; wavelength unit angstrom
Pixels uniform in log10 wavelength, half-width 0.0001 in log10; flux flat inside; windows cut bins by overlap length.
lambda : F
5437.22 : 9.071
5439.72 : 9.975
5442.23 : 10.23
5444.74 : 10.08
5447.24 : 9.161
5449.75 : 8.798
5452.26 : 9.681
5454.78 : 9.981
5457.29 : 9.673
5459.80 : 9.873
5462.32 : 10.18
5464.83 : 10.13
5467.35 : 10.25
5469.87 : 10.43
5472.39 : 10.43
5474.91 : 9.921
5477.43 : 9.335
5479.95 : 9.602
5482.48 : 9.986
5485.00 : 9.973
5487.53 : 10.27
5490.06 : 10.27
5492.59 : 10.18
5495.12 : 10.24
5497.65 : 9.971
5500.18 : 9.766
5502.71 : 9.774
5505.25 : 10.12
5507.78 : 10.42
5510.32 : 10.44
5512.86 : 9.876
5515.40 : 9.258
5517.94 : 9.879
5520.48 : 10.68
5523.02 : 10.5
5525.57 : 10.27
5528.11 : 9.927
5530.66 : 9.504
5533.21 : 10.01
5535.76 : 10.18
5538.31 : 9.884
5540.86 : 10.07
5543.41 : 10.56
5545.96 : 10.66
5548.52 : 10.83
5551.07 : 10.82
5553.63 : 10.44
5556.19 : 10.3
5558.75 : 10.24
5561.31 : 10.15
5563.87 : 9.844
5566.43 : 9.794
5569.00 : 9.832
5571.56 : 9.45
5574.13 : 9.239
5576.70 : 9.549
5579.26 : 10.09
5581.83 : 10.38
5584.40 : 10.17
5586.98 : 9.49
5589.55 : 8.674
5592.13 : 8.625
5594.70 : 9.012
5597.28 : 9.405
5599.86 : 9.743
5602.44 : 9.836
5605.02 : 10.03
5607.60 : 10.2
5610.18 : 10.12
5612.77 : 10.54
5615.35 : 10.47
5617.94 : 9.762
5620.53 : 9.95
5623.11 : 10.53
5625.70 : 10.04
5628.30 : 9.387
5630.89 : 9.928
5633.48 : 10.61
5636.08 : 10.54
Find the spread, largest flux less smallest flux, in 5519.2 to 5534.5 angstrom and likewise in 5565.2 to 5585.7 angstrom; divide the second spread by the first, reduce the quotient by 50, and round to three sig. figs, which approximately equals -49.0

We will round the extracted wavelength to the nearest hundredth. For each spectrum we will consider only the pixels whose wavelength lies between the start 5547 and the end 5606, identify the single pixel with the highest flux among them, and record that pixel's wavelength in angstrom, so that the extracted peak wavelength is 5548.52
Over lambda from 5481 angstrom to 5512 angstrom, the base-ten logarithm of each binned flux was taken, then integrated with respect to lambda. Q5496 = 31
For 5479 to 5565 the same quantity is 87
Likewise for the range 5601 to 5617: 16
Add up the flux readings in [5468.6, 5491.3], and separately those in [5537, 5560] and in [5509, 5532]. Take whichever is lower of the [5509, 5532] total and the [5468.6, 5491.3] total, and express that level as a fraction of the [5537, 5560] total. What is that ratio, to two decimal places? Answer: 0.96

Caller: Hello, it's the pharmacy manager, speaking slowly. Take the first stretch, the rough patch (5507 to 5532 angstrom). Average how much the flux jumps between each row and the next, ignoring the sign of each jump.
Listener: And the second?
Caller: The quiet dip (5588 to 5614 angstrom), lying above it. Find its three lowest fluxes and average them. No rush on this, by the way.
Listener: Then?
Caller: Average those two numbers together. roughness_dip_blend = 4.596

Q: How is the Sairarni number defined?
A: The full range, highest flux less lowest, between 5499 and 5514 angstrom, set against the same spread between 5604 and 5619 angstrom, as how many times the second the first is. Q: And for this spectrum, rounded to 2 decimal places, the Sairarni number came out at 0.87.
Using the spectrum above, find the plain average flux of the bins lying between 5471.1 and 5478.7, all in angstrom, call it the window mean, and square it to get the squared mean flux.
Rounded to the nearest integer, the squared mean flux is 98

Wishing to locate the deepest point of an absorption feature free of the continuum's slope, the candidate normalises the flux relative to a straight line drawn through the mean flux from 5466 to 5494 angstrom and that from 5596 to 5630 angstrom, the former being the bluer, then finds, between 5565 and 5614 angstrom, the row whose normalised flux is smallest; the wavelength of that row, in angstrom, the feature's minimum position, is 5592.13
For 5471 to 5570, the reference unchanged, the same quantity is 5515.40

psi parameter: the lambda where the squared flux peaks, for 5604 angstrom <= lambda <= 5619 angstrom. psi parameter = 5612.77 angstrom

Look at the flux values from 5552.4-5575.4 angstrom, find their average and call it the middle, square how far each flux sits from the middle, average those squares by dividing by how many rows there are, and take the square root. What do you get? 0.38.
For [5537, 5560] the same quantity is 0.31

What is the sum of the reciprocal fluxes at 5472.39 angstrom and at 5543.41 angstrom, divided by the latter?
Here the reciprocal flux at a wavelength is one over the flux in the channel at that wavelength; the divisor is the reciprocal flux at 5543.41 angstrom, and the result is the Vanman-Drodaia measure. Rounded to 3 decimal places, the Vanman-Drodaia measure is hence 2.012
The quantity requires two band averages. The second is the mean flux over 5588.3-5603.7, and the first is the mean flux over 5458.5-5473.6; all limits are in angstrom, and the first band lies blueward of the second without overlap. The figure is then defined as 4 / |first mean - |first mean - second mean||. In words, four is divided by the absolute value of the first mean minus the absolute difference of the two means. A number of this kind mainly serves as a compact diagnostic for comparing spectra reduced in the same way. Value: 0.434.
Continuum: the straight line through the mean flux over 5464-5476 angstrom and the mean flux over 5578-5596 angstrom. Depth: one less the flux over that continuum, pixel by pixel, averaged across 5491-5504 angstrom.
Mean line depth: 0.01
